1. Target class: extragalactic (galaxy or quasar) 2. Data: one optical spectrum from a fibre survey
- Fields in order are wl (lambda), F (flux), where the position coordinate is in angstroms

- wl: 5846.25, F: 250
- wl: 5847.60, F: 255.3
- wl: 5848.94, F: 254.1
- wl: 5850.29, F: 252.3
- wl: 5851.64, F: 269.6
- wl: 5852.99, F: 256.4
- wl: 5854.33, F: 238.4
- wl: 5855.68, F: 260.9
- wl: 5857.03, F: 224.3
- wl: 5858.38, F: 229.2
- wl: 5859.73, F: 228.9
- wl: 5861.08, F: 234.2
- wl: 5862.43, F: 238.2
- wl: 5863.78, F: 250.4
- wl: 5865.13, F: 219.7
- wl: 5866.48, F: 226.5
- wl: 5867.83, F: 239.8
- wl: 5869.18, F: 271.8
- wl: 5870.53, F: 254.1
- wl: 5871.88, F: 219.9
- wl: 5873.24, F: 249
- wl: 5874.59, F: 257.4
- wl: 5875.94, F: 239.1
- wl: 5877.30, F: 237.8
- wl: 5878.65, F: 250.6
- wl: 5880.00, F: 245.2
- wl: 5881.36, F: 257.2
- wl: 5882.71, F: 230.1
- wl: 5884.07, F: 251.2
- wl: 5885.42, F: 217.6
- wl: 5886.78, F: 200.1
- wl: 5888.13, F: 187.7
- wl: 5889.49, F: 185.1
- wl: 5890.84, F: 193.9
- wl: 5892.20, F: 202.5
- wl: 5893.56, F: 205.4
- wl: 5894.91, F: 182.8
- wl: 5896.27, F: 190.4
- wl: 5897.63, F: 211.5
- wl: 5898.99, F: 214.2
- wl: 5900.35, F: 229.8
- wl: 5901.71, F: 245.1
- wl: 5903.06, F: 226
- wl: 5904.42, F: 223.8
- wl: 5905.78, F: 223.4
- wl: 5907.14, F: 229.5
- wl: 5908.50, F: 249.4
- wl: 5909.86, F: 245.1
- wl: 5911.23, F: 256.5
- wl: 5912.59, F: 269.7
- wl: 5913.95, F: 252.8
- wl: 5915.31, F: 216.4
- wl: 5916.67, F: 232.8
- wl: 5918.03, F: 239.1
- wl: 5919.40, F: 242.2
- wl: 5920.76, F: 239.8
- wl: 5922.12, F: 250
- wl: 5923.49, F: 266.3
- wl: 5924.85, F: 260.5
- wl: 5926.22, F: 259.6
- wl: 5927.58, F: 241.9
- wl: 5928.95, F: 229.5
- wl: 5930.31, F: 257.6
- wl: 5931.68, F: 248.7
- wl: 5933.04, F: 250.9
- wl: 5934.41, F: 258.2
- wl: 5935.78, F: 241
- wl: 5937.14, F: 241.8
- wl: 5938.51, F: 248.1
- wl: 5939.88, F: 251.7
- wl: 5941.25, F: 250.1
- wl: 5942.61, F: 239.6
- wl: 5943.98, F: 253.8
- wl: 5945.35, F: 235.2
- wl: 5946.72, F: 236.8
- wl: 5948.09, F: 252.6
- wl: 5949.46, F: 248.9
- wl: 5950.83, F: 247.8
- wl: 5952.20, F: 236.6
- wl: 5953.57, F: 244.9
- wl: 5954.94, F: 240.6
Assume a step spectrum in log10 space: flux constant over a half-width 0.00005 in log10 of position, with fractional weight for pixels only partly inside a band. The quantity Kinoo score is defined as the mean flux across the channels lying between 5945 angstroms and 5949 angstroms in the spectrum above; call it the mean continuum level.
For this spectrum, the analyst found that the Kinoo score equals 242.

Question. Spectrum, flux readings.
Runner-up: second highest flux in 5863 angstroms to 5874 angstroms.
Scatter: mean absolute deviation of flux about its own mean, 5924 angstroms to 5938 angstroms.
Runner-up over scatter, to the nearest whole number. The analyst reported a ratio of 30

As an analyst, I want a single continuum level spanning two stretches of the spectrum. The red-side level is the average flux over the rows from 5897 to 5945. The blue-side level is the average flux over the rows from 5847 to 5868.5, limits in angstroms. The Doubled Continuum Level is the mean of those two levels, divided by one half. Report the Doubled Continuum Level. 485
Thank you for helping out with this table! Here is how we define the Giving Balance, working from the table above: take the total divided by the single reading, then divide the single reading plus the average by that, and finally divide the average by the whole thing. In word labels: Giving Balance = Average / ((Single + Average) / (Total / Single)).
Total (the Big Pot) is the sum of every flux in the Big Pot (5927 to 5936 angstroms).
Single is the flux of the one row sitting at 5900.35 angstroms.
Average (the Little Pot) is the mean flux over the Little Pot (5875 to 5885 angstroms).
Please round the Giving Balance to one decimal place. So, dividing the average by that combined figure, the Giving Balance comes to 3.9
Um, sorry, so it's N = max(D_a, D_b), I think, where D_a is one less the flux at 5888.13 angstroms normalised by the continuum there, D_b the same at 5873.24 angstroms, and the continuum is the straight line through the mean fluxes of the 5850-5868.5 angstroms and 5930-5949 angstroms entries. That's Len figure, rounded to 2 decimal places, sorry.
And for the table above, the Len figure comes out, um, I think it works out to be 0.23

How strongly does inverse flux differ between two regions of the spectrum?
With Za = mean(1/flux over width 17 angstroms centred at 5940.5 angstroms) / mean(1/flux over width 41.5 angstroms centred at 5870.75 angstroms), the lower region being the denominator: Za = 0.95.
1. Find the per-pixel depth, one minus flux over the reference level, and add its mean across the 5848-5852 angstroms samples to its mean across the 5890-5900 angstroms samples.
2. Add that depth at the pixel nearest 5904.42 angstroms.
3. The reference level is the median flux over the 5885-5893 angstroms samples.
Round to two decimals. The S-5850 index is -0.46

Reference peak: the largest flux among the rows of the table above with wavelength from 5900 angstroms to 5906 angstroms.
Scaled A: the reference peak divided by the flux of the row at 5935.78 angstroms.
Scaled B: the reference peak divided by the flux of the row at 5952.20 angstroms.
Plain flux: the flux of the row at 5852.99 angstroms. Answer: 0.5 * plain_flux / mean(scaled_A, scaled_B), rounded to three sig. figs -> 125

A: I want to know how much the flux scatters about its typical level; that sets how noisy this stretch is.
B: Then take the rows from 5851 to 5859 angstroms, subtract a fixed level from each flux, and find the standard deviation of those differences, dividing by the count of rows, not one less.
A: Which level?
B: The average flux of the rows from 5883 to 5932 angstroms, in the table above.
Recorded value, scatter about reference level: 16.8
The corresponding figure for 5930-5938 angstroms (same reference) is 6.8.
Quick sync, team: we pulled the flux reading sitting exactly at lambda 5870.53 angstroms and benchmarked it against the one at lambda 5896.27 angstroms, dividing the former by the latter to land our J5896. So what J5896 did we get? 1.33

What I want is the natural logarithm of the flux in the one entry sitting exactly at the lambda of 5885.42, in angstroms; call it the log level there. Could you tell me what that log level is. 5.38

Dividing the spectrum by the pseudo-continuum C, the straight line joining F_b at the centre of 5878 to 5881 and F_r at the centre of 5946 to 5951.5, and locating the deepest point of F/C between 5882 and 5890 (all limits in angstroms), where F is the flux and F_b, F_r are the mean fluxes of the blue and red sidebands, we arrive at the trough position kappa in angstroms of 5889.49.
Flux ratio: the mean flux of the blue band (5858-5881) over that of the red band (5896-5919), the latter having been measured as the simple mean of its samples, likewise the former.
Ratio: 1.03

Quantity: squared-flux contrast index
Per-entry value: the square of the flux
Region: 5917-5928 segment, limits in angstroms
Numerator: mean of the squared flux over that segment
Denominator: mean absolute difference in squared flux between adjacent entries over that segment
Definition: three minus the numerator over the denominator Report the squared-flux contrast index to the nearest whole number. -12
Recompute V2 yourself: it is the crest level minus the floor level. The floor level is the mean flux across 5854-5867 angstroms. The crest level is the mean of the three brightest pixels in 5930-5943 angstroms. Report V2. 20.8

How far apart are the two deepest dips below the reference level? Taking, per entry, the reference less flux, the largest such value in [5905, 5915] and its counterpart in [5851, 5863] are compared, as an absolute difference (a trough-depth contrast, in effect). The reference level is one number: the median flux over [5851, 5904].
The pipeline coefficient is 1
